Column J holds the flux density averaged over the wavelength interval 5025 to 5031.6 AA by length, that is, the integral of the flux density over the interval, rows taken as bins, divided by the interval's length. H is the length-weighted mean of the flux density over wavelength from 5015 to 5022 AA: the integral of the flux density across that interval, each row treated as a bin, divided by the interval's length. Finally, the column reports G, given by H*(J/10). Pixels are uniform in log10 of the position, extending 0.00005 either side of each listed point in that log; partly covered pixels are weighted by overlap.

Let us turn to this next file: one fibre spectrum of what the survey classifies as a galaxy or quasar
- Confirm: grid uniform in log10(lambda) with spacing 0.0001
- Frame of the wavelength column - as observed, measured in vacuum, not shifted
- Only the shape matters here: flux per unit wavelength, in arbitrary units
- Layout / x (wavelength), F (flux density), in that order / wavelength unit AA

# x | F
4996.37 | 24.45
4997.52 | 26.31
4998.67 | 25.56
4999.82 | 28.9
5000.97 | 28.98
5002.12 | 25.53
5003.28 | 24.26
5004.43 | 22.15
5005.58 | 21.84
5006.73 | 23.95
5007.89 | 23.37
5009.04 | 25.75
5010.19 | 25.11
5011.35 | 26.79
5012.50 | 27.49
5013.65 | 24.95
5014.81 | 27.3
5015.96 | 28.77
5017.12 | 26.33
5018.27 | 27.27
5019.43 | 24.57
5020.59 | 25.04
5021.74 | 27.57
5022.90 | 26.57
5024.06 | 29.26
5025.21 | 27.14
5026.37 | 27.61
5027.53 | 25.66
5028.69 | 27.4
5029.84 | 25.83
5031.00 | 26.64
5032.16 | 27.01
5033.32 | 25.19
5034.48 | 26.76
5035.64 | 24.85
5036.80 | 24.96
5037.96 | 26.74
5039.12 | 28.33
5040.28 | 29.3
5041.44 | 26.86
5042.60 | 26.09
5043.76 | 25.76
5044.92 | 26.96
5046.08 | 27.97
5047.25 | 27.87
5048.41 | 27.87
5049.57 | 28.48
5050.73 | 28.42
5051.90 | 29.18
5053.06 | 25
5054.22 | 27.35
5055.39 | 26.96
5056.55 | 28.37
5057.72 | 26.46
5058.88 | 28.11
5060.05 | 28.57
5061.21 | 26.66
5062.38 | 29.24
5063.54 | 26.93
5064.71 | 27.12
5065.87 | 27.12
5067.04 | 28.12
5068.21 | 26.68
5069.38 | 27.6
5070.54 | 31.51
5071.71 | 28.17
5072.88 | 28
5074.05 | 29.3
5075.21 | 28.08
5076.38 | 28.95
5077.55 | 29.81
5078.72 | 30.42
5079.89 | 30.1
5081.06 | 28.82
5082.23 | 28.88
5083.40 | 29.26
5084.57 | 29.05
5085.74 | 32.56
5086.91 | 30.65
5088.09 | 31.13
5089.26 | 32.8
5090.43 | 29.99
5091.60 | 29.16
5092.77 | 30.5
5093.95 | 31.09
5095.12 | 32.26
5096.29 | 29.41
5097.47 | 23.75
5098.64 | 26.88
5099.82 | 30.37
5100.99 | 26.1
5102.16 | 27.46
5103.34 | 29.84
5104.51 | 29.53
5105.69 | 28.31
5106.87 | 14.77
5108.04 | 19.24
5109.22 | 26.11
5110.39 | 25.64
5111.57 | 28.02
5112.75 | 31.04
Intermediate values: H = 26.6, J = 26.7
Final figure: 71.0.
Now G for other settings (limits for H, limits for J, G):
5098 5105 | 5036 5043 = 76.5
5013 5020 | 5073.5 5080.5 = 78.2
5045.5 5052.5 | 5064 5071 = 79.0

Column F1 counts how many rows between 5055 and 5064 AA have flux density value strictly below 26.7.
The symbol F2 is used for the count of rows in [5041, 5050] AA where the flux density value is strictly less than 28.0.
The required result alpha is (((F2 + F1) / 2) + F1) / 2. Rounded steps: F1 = 2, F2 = 7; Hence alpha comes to 3.25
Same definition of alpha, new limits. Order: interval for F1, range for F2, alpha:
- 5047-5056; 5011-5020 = 2.50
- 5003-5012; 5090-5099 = 5.75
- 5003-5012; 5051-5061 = 6.25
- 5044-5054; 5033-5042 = 2.25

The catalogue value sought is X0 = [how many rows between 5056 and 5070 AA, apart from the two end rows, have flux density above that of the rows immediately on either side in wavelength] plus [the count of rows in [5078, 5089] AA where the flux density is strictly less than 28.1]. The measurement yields 3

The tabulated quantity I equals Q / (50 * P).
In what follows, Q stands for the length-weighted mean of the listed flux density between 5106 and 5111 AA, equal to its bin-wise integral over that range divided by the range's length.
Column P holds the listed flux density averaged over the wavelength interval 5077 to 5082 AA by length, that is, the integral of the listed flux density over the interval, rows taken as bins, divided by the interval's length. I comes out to 0.0147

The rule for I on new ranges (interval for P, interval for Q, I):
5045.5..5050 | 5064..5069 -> 0.0194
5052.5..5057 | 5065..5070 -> 0.0204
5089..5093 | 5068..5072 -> 0.0188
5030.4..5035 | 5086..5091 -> 0.0237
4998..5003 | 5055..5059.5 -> 0.0203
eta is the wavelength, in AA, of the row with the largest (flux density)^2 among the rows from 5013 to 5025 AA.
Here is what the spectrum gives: 5024.06 AA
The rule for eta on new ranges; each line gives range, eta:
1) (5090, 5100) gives 5095.12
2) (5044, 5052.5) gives 5051.90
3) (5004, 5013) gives 5012.50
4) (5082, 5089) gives 5085.74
